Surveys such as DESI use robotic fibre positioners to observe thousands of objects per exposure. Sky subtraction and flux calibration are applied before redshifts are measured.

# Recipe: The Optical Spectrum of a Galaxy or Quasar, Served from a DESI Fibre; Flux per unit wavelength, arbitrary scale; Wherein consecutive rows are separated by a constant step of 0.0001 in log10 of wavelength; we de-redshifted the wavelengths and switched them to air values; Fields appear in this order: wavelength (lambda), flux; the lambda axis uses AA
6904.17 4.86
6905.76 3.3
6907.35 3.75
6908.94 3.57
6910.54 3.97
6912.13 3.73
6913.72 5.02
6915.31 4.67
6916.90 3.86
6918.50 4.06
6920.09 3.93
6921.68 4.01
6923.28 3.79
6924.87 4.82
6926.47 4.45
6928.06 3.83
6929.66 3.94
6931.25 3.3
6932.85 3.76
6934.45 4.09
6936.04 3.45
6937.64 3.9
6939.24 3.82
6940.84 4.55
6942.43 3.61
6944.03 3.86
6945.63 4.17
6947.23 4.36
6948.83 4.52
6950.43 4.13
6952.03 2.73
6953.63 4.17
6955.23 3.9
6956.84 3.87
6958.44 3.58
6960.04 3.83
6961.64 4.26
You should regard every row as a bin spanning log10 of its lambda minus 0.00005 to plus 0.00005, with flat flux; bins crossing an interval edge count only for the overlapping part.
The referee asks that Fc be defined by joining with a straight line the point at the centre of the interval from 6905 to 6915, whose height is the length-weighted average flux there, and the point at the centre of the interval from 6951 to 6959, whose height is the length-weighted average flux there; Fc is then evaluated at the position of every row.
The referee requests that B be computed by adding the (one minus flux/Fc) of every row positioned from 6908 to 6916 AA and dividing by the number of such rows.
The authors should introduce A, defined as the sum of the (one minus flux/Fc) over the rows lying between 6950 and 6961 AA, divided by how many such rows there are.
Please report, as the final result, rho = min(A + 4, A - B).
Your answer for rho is 0.05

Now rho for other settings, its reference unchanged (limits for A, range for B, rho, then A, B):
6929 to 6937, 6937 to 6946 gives 0.09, 0.02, -0.06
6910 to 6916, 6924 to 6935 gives -0.06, -0.11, -0.06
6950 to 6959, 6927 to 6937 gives -0.04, -0.02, 0.02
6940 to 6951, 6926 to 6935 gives -0.10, -0.12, -0.02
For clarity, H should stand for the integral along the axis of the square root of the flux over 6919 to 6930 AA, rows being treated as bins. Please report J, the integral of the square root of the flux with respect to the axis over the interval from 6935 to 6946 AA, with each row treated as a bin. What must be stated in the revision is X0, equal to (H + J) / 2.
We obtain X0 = 22.01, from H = 22.3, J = 21.72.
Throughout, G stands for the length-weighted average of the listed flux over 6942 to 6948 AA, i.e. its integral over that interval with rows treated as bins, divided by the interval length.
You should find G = 4.02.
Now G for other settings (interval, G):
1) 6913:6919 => 4.41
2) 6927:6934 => 3.75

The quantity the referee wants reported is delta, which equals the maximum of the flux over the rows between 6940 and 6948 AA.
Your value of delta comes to 4.55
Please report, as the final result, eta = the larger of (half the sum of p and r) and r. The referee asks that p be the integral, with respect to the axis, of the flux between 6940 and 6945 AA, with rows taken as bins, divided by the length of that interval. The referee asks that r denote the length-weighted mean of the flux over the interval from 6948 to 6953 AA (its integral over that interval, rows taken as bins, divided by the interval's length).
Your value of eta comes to 3.91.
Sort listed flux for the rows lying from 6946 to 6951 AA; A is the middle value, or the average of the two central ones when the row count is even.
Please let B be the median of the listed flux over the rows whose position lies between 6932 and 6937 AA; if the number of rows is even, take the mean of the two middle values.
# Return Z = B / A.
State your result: 0.86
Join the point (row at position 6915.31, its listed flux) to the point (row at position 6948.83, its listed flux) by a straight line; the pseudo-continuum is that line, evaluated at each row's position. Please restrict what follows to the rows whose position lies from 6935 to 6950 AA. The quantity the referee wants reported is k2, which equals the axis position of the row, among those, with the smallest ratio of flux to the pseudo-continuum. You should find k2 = 6936.04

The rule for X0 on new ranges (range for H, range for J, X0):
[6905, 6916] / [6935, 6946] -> 21.83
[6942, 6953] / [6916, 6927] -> 22.03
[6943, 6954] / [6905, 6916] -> 21.90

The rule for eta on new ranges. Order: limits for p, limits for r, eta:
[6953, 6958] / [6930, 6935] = 3.83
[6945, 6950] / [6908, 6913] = 4.06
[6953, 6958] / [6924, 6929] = 4.35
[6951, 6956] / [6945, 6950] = 4.34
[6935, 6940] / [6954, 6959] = 3.82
